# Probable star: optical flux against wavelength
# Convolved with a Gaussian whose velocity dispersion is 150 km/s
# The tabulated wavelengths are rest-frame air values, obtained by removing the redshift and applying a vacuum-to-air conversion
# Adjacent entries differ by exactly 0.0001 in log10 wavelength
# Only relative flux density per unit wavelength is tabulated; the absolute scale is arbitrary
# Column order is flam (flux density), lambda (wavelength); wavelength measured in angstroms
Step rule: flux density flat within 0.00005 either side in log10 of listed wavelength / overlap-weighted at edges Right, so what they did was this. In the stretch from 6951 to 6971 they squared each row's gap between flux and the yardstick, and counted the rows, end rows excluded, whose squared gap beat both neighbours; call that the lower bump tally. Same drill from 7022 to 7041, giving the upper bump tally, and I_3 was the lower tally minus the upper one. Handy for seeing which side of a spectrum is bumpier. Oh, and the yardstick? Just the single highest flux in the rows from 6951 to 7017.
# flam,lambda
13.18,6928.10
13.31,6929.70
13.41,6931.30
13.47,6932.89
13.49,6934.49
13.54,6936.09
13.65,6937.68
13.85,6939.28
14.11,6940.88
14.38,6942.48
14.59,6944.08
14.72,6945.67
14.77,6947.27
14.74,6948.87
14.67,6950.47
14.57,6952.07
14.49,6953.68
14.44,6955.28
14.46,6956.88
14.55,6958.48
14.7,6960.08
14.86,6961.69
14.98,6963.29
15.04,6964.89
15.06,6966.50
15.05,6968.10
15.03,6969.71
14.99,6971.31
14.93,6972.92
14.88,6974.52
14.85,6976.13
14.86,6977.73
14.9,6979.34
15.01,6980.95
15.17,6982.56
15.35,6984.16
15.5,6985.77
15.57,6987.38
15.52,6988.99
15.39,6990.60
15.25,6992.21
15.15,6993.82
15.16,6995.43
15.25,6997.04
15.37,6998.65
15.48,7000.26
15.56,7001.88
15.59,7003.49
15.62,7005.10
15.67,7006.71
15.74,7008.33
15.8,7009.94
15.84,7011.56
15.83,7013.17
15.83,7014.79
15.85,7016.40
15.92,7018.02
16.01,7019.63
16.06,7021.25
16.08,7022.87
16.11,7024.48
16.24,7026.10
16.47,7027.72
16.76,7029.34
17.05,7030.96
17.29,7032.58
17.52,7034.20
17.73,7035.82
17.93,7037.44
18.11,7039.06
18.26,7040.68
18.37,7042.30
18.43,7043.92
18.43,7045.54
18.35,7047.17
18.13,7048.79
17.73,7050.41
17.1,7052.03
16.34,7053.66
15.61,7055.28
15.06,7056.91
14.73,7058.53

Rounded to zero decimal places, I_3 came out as 1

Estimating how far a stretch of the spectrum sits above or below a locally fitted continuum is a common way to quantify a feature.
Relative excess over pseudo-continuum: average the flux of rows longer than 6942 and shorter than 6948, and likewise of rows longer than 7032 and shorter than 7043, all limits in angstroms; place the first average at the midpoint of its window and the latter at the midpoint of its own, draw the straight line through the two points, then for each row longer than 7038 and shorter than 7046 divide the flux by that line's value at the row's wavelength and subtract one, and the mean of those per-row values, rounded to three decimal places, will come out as 0.014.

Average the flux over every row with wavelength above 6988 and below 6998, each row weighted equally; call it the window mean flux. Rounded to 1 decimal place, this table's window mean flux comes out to 15.3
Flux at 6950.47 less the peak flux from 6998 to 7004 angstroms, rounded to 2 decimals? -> -0.92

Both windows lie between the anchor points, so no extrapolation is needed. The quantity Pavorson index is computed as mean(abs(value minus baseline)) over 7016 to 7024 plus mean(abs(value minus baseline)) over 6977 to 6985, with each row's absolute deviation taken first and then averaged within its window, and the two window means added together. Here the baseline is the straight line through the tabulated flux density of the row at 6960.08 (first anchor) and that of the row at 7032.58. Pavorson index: 1.23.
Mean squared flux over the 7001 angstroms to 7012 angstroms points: 246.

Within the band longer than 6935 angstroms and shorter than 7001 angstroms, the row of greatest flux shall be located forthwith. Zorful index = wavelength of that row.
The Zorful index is 6987.38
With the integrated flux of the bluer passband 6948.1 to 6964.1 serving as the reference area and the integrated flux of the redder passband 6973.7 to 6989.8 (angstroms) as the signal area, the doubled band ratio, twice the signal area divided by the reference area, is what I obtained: 2.08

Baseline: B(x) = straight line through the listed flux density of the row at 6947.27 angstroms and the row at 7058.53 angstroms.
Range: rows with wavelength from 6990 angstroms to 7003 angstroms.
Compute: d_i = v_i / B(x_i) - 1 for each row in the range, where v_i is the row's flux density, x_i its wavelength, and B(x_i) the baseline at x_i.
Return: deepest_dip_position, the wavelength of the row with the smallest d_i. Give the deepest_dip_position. 6993.82 angstroms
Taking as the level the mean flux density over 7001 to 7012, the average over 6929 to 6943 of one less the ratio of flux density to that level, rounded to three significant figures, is 0.127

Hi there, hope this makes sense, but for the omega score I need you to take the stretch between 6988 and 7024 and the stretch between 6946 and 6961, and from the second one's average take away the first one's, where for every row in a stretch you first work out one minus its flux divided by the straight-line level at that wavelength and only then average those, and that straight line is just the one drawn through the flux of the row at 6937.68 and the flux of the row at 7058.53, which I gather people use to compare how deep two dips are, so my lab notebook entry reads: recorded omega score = 0.038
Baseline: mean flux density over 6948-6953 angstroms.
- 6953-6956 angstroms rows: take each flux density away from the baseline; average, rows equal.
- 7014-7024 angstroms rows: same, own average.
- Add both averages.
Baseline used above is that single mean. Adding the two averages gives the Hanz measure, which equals -1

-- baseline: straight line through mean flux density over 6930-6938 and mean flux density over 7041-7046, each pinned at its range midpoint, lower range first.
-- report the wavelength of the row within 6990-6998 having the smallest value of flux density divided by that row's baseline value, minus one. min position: 6995.43 angstroms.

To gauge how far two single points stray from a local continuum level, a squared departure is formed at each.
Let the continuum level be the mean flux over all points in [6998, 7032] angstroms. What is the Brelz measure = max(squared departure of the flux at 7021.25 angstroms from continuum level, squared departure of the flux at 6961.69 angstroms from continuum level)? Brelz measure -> 1.2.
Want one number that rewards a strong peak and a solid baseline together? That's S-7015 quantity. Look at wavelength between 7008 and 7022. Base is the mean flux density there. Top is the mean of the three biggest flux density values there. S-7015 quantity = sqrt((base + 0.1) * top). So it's 16.0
